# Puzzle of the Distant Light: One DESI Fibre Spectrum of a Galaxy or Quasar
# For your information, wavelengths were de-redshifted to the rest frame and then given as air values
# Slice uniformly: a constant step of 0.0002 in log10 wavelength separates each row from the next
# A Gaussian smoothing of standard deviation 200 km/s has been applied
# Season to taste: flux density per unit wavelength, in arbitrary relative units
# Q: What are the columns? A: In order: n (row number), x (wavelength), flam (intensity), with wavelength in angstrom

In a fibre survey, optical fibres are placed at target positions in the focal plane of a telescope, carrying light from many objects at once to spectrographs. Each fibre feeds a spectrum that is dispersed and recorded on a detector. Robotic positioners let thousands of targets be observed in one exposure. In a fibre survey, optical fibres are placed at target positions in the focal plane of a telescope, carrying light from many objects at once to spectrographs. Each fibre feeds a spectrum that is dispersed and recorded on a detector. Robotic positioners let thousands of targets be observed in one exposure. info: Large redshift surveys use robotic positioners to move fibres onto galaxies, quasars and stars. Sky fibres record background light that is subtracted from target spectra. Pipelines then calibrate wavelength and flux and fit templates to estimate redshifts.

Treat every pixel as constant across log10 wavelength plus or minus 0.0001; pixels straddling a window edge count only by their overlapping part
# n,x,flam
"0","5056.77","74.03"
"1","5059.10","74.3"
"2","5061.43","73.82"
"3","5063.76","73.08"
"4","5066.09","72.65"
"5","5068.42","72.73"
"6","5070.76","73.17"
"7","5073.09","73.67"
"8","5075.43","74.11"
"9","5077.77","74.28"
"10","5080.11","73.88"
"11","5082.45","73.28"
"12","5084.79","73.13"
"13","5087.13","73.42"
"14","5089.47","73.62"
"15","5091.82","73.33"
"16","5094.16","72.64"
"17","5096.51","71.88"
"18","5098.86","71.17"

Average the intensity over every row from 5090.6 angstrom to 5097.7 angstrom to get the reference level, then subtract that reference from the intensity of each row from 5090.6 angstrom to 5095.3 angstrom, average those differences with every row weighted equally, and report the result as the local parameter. 0.4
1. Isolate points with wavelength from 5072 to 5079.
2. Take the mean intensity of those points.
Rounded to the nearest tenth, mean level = 74.0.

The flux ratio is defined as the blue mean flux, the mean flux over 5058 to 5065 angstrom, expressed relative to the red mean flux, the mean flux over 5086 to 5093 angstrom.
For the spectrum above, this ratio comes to 1.00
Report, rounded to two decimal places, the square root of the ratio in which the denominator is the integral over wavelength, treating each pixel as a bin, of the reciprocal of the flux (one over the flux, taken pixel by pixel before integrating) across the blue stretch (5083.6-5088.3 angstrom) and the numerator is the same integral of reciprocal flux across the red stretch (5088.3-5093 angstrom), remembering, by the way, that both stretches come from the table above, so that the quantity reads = 1.00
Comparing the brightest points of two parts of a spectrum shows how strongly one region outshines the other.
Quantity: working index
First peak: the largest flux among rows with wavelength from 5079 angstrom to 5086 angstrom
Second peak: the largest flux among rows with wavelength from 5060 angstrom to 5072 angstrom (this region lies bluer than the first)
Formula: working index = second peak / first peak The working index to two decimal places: 1.00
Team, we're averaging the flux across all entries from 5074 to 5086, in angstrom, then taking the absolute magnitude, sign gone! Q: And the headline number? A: 73.7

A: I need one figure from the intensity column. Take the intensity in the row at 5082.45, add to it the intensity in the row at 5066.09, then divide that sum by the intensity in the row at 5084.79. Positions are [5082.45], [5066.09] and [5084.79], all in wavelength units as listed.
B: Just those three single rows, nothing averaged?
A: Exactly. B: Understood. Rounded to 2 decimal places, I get 2.00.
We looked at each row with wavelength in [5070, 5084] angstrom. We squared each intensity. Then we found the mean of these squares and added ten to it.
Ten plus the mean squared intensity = 5447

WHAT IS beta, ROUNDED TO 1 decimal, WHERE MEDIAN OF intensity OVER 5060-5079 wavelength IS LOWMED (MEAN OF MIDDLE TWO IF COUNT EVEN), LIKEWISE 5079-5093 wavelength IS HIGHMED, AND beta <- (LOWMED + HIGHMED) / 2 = 73.4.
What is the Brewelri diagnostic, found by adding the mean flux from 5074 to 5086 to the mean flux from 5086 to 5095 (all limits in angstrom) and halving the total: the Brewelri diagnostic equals 73.5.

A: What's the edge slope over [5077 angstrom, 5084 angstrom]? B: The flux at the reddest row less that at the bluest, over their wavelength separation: -0.21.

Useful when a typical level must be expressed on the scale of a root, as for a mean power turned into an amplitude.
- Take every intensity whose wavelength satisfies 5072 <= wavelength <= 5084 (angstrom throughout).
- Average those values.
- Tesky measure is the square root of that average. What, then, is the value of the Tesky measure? 8.59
